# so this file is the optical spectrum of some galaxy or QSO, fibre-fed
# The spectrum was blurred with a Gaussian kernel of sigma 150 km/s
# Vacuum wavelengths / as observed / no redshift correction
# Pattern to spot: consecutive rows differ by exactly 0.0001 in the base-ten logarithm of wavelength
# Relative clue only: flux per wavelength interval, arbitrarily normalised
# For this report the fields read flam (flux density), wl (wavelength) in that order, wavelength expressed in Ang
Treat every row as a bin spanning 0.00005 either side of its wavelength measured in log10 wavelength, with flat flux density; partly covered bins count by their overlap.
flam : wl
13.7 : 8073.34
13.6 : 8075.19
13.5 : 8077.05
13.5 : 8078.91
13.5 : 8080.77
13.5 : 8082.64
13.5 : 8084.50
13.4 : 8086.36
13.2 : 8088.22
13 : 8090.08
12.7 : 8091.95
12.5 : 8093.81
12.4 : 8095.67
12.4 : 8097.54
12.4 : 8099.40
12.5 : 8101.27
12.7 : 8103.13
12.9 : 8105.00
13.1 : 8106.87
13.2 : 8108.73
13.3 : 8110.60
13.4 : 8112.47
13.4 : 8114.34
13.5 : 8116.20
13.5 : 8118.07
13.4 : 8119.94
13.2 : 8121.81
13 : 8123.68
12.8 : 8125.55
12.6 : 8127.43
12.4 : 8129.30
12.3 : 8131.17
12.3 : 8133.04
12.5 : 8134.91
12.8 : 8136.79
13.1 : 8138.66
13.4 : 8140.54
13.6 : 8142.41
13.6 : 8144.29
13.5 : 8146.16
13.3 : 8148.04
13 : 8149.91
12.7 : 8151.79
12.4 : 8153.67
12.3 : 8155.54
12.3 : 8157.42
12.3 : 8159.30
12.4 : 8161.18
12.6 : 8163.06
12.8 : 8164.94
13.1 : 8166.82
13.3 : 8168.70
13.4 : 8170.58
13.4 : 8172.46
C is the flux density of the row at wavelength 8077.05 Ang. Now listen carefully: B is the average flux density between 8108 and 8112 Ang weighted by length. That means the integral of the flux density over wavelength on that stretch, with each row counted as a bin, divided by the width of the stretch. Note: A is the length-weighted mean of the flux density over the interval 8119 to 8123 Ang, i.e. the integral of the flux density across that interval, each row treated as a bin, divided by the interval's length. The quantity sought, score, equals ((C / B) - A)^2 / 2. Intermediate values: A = 13.3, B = 13.3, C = 13.5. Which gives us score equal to 75.2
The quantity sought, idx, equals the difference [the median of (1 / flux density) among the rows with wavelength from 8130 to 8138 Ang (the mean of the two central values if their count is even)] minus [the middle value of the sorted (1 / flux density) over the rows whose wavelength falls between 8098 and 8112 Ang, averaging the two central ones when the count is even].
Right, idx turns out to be 0.0031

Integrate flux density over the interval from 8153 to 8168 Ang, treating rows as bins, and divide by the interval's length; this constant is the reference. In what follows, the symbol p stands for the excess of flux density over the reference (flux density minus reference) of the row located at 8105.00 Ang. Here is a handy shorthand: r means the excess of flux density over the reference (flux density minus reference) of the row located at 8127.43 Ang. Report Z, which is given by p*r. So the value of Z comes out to 0.0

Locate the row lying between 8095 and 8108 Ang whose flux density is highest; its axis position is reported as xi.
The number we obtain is 8106.87 Ang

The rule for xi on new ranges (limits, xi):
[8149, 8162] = 8149.91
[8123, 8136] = 8123.68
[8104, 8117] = 8116.20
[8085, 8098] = 8086.36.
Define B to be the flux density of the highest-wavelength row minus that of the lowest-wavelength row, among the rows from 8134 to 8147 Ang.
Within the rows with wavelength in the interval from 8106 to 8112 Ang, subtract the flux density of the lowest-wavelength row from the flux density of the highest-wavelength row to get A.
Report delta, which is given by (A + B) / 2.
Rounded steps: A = 0.20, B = 1.0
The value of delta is 0.6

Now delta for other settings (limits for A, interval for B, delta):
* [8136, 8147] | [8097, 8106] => 0.6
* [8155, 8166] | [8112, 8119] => 0.3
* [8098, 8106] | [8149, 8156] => -0.1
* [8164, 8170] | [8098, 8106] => 0.5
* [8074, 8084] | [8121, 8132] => -0.5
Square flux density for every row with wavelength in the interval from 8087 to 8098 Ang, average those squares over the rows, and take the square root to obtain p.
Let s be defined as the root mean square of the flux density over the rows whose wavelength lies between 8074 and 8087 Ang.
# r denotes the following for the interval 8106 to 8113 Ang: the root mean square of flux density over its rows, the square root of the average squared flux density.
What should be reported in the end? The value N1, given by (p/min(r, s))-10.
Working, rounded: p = 12.7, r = 13.3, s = 13.5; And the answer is -9.04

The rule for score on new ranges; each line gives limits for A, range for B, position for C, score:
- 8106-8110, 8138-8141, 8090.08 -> 74.3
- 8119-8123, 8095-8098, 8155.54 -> 75.5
